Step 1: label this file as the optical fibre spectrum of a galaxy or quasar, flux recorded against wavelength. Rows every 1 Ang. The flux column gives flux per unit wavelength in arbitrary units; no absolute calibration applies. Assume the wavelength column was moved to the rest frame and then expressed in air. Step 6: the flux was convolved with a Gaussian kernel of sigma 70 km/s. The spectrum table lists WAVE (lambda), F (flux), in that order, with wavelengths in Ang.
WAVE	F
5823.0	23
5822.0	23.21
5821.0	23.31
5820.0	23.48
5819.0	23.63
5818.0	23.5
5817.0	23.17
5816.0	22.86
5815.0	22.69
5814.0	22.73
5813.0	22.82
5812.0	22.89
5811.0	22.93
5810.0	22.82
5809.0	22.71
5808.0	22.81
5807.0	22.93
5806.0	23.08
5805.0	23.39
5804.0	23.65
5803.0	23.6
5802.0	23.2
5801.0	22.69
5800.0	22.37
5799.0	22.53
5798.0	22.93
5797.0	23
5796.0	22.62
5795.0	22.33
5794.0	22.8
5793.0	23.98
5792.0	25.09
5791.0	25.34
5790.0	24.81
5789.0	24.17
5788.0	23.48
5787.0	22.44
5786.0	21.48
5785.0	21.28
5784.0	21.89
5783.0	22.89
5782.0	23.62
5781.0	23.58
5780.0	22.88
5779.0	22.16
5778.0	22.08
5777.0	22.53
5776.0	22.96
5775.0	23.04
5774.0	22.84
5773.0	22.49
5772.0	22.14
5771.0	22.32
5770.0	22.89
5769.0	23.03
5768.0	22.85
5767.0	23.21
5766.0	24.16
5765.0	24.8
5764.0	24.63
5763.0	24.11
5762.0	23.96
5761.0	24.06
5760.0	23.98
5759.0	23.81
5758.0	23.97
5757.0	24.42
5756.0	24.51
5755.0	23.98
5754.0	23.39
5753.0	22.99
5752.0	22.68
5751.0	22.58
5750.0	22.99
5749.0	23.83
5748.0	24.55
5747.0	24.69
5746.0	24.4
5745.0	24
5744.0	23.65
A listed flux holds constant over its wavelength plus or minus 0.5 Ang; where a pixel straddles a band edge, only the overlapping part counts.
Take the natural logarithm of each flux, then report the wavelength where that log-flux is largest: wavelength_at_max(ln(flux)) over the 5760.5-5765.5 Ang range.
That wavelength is 5765.0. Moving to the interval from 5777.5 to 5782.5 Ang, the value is 5782.0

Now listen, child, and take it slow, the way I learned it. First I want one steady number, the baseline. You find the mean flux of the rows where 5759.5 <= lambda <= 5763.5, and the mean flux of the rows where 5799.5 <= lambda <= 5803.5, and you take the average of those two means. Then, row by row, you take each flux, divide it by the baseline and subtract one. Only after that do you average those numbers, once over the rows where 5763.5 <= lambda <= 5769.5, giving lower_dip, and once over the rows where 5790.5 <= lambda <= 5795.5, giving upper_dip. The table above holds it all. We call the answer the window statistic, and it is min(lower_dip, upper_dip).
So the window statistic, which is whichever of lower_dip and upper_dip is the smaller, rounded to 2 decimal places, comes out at 0.01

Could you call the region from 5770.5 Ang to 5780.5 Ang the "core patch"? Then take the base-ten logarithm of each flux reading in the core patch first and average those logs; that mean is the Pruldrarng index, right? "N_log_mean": 1.35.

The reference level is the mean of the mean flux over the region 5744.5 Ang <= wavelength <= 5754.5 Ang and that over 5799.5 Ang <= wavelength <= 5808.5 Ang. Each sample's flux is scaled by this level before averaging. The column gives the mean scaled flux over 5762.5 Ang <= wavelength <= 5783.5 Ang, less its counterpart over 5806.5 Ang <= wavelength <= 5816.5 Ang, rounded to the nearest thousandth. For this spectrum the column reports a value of 0.012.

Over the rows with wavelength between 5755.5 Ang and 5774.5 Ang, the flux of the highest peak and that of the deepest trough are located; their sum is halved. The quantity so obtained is 23.5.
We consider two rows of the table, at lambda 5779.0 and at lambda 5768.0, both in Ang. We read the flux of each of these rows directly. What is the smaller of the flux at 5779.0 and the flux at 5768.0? 22.2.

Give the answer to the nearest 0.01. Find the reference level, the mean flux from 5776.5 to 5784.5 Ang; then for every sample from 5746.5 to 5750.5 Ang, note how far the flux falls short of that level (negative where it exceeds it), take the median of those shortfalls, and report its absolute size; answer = 1.49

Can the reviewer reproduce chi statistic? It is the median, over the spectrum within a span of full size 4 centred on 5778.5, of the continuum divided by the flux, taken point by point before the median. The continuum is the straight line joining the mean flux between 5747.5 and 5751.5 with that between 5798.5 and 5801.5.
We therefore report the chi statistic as 1.027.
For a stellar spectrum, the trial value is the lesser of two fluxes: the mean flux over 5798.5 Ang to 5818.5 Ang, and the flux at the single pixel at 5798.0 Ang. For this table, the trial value 22.9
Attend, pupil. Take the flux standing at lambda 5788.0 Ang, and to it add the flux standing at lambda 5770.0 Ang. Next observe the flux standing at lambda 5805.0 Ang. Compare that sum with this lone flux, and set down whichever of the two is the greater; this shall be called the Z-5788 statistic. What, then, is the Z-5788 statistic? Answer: 46.4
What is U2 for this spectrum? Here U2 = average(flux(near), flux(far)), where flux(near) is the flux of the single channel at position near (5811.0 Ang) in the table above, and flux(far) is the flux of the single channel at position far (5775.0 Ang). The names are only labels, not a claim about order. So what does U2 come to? 23.0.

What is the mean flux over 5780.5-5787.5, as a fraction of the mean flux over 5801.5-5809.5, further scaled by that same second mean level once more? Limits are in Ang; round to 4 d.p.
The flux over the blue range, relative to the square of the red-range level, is 0.0418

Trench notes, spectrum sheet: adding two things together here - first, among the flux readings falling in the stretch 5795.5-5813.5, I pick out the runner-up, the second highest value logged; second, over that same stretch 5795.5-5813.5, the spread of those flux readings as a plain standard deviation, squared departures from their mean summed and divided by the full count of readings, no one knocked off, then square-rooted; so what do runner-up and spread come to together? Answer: 23.9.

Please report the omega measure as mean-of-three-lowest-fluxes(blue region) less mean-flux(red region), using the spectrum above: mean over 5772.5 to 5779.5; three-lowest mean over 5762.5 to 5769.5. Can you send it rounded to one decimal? 0.4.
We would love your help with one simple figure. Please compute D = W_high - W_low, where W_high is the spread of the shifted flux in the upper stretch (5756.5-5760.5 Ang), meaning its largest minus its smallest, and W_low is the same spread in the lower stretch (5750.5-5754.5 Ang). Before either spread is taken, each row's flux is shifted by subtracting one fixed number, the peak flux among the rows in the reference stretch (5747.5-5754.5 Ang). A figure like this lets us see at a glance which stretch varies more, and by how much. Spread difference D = -0.20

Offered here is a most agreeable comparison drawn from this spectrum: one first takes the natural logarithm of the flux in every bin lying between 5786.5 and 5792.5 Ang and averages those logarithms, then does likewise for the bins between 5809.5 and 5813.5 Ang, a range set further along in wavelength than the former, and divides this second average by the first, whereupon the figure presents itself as 0.98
